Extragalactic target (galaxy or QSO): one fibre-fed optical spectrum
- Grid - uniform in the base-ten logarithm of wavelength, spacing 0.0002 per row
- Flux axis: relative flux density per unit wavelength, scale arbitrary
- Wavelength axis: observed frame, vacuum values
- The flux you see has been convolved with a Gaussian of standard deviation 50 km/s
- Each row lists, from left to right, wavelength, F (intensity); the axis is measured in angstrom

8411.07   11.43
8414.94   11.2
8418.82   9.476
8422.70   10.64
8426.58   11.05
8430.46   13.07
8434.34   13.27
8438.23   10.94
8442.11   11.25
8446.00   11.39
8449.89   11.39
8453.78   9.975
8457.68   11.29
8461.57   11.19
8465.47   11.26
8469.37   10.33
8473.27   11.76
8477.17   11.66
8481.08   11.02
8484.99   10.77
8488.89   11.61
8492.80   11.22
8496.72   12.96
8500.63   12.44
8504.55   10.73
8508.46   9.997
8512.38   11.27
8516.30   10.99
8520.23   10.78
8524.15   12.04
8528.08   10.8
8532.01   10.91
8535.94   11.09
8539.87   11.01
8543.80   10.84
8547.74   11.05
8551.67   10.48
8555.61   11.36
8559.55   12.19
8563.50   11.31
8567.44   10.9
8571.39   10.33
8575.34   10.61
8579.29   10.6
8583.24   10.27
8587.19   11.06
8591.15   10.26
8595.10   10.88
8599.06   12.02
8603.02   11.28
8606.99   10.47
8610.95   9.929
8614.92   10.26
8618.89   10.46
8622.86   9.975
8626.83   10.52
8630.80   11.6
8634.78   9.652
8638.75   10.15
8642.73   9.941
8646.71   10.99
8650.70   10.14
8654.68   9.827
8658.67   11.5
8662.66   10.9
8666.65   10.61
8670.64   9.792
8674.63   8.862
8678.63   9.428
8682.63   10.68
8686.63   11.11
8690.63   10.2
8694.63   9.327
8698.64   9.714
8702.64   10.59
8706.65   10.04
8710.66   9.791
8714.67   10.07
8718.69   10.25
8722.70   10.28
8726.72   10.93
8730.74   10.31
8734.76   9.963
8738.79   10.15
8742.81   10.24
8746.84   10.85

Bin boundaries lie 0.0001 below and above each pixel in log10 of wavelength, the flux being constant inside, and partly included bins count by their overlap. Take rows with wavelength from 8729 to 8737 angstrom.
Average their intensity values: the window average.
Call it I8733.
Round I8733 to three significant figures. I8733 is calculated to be 10.1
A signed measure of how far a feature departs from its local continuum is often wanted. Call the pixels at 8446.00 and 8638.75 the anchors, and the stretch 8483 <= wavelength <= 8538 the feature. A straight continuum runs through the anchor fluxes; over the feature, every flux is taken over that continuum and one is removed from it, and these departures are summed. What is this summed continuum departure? 0.36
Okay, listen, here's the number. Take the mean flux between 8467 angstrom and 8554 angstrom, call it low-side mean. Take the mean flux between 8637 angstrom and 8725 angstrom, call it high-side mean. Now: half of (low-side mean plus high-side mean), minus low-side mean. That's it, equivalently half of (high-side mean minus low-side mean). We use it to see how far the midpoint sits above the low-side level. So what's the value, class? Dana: -0.490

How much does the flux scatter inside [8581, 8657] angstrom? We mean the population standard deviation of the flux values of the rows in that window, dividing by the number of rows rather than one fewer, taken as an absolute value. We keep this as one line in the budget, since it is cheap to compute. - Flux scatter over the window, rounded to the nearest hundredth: 0.62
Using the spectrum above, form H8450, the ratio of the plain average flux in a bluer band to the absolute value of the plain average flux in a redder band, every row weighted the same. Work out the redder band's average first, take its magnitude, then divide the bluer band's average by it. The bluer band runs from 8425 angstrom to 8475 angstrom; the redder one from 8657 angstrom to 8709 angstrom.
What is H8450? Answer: 1.12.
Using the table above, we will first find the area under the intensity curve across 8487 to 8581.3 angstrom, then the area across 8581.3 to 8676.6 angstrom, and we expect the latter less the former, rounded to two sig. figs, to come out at -53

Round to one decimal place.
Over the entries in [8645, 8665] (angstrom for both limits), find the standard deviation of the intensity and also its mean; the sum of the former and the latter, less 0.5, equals 10.8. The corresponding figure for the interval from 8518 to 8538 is 11.1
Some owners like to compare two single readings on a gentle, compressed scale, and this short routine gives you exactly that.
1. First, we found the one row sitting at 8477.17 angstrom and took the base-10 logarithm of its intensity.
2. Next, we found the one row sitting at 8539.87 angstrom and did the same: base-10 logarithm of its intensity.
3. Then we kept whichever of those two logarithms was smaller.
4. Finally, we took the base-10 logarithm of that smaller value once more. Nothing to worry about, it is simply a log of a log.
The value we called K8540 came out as 0.018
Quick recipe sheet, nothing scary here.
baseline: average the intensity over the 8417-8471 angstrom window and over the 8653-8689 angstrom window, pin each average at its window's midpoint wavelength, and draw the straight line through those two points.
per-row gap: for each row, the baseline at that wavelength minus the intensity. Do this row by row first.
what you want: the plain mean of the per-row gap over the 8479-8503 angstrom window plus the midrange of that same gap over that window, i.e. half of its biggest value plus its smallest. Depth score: -1.5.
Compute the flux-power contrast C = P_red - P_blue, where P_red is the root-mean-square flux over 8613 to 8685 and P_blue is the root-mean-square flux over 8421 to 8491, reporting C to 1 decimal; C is -1.0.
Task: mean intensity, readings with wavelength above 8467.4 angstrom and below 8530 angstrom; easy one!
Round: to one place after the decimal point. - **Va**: 11.3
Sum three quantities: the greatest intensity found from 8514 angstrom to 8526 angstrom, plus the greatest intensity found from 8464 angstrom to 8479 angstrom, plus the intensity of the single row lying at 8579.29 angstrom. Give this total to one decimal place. 34.4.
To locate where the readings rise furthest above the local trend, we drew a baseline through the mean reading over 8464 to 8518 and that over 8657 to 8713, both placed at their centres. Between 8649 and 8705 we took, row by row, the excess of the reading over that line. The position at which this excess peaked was 8658.67 angstrom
